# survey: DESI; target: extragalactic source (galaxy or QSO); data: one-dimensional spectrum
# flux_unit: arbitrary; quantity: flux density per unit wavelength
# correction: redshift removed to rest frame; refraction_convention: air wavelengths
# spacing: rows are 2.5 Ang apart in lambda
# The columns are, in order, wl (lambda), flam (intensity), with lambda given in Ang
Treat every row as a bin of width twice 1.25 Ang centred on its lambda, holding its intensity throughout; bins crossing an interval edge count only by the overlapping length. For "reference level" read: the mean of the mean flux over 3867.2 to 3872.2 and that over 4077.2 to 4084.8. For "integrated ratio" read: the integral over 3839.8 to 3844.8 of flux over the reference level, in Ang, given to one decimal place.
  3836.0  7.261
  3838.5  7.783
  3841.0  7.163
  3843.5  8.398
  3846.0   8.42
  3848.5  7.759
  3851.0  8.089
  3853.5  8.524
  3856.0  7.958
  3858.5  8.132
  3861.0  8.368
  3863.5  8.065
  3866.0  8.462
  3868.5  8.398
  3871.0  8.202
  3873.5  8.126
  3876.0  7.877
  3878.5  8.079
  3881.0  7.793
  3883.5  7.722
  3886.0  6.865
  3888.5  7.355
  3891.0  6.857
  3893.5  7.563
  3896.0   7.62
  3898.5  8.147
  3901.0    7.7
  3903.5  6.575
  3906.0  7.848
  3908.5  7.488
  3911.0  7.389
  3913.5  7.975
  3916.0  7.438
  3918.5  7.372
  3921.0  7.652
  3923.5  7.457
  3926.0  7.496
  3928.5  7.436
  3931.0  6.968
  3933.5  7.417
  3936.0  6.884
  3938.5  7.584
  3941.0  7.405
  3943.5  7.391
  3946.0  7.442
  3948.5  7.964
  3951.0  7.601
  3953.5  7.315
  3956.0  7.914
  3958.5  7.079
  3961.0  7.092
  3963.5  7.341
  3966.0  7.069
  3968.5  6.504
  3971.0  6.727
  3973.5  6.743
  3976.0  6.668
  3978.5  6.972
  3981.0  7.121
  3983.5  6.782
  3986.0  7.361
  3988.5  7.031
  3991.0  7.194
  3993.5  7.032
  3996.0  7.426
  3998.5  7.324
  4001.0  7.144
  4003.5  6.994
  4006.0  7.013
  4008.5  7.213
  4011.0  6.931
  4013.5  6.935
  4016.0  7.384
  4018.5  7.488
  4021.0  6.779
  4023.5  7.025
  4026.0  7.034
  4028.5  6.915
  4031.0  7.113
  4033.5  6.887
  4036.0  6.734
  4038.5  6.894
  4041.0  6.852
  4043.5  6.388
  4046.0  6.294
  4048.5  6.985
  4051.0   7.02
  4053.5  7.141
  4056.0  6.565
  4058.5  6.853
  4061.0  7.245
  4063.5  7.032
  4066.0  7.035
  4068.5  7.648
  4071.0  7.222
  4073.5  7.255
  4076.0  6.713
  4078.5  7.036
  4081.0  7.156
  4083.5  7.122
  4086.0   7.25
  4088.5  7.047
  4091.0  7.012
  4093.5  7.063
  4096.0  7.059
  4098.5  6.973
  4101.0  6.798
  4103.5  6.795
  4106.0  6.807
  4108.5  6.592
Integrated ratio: 5.1 Ang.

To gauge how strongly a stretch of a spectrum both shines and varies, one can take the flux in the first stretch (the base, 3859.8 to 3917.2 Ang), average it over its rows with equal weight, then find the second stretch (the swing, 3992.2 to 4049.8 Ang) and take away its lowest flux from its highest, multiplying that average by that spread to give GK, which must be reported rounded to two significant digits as 9.2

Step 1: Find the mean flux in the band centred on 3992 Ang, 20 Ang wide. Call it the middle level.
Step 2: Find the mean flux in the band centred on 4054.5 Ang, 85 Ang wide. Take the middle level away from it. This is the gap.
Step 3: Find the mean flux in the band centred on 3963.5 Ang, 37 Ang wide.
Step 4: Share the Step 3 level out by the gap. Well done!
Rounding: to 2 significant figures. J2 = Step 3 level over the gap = -46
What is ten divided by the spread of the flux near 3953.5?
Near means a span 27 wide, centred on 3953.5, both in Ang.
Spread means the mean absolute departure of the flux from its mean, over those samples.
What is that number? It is 44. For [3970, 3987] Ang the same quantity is 48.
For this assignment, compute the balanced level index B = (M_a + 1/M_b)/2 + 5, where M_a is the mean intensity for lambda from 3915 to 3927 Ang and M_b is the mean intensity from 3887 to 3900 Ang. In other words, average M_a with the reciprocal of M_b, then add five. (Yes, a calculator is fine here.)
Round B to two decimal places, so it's 8.81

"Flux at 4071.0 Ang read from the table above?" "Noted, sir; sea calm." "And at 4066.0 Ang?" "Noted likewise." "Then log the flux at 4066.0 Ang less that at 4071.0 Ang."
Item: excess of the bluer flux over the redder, -0.2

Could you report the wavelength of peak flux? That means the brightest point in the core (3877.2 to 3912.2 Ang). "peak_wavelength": 3898.5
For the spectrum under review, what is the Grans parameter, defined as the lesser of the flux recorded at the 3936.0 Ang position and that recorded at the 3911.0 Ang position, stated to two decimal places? 6.88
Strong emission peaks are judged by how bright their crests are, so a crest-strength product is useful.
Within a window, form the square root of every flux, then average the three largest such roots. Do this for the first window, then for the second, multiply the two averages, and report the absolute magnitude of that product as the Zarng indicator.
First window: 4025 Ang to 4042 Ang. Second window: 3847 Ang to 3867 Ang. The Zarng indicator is 7.70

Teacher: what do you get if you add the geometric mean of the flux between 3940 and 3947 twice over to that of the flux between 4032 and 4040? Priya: 21.7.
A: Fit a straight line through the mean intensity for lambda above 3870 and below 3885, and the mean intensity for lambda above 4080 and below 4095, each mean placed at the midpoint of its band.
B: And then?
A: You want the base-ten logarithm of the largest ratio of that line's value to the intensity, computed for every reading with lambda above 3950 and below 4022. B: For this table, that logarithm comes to 0.067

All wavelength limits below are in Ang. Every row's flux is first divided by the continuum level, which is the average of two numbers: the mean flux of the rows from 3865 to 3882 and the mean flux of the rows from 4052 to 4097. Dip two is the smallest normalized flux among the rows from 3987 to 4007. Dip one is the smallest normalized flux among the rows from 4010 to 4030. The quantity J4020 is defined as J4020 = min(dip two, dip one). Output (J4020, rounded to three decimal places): 0.891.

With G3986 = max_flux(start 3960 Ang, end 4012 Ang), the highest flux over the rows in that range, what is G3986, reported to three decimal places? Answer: 7.426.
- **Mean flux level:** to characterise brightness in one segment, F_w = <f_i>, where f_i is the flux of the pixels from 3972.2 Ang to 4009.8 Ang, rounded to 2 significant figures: 7.1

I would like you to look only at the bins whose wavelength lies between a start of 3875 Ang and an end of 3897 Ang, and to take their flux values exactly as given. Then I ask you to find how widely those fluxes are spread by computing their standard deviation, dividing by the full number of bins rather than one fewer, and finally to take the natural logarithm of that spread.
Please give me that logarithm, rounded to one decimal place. -0.9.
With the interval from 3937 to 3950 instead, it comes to -1.5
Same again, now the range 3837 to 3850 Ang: -0.8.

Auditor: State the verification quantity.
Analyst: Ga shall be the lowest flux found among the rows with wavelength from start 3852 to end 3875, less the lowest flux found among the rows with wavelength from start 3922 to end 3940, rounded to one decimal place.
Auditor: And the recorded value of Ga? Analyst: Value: 1.1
